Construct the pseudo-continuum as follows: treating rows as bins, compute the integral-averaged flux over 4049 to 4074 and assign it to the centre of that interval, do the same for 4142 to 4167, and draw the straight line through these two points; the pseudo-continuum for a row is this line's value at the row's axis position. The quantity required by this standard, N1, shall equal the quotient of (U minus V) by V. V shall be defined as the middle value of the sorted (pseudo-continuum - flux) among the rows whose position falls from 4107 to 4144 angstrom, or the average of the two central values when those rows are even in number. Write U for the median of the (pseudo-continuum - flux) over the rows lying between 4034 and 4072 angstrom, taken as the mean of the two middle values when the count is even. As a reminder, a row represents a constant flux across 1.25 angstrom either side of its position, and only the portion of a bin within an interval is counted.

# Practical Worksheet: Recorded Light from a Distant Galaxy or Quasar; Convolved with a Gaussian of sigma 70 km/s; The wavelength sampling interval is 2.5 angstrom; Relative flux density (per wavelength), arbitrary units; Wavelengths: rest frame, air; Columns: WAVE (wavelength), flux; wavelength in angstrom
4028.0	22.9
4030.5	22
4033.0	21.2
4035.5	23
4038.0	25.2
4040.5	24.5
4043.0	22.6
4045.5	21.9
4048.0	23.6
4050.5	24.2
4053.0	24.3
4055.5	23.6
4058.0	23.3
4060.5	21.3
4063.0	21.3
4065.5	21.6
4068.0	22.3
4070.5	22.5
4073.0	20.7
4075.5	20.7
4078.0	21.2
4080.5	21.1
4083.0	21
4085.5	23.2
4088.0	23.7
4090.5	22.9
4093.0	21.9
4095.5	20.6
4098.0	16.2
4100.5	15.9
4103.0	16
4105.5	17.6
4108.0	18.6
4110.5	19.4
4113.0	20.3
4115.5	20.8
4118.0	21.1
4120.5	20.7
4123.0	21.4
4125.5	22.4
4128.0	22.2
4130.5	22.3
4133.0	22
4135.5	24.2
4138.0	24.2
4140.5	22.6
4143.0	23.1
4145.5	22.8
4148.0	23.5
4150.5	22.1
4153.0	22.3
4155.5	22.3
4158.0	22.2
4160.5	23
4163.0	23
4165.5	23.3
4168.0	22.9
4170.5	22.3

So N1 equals -1.7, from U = -0.5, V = 0.7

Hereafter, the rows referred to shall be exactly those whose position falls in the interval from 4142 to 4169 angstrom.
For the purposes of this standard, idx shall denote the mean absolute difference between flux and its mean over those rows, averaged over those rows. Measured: 0.4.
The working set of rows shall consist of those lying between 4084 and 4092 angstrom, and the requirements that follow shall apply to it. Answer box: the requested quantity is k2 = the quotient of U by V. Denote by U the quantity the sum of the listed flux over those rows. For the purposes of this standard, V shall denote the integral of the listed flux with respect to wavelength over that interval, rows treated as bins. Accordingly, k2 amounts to 0.377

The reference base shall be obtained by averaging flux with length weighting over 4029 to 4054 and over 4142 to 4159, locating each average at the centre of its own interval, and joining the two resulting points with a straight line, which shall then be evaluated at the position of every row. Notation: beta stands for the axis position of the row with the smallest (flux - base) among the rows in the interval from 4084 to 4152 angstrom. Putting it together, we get 4100.5 angstrom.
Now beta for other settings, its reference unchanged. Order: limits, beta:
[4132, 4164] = 4133.0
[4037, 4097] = 4073.0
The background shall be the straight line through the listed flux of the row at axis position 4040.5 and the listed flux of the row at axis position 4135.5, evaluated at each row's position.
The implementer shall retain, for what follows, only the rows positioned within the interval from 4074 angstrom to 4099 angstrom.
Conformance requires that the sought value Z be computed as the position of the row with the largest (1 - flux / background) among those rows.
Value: 4098.0 angstrom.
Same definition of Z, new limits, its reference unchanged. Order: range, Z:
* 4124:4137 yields 4133.0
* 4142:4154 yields 4150.5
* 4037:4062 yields 4060.5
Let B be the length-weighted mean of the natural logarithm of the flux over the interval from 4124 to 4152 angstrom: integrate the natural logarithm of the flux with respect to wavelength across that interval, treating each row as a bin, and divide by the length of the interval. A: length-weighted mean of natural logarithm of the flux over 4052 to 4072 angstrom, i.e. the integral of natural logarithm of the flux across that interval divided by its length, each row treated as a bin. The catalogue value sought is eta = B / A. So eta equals 1.01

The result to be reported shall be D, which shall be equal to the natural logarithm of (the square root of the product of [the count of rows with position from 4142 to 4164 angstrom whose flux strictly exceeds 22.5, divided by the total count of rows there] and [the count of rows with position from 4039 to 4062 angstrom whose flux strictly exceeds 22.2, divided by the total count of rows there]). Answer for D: -0.4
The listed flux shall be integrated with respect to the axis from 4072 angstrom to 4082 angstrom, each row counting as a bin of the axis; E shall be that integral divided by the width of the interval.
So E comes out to 20.9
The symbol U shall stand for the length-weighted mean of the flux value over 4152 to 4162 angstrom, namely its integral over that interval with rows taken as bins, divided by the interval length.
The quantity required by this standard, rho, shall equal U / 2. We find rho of 11.23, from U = 22.5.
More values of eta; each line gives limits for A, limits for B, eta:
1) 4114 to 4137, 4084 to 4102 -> 0.98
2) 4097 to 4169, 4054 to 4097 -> 1.01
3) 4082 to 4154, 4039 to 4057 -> 1.04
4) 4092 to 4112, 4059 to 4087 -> 1.06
